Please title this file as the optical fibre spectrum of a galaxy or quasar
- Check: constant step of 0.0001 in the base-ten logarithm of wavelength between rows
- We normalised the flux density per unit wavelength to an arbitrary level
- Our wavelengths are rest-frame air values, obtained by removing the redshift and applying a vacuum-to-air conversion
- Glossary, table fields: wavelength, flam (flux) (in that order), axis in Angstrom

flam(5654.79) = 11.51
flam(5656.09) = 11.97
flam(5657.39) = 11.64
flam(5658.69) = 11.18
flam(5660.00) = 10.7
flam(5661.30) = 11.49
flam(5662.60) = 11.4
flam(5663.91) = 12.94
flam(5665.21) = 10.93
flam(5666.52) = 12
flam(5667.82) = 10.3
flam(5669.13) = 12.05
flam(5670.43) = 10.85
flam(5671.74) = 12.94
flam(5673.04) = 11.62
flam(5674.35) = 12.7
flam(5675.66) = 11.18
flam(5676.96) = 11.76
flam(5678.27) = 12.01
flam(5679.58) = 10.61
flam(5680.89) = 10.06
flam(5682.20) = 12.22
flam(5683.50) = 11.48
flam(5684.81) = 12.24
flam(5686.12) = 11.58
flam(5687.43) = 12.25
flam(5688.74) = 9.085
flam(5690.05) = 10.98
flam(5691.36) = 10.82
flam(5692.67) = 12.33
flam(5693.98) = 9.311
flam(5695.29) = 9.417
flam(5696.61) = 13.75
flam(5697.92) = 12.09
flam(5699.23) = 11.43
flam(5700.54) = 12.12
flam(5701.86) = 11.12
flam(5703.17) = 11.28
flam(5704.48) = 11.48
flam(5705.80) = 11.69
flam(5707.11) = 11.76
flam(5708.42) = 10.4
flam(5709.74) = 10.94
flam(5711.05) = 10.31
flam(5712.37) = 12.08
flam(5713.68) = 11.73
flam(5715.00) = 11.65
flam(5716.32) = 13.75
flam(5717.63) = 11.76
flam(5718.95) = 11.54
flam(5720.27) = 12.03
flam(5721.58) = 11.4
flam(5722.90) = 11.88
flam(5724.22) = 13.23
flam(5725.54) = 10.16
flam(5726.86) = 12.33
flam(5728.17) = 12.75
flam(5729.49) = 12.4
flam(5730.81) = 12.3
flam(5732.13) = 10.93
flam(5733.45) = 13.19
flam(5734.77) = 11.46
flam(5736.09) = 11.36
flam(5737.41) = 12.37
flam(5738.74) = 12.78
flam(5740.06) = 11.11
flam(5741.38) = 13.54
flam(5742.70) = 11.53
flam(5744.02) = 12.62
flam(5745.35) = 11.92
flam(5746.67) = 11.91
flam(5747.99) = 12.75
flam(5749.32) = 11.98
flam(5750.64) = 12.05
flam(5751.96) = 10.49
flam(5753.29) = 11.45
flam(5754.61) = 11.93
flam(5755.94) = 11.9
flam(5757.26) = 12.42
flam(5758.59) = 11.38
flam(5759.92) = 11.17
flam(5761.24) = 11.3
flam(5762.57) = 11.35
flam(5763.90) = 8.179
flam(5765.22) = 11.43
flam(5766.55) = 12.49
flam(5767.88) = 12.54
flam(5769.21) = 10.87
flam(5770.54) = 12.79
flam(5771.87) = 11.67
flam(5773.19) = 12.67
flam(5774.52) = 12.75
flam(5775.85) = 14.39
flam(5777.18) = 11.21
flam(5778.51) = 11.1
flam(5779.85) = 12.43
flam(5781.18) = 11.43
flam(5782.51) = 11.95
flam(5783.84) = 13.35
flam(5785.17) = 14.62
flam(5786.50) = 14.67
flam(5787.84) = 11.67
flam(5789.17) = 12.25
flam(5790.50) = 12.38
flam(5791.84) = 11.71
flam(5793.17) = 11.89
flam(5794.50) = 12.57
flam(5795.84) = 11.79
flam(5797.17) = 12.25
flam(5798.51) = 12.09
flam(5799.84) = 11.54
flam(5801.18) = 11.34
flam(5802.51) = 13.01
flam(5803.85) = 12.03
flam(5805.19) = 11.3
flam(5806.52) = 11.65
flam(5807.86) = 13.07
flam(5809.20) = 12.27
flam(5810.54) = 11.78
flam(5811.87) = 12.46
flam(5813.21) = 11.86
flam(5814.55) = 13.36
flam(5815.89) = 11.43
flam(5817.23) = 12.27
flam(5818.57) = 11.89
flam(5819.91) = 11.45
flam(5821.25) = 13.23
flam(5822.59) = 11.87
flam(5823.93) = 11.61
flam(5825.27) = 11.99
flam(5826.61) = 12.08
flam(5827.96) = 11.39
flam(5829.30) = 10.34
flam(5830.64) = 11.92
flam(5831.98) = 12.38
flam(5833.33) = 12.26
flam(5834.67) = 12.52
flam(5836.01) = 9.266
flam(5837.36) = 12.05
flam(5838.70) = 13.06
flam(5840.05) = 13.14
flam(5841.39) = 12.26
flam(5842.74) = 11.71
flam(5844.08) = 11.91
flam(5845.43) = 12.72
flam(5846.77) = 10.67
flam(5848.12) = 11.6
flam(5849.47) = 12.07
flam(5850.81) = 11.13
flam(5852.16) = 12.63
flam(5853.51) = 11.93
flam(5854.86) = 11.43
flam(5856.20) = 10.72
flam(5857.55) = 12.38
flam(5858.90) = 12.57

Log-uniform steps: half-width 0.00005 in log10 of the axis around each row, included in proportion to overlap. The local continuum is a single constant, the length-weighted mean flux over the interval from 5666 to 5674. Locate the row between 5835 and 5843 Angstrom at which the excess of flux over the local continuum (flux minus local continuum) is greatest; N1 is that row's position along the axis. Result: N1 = 5840.05 Angstrom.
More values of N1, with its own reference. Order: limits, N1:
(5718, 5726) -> 5724.22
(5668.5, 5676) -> 5671.74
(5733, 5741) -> 5733.45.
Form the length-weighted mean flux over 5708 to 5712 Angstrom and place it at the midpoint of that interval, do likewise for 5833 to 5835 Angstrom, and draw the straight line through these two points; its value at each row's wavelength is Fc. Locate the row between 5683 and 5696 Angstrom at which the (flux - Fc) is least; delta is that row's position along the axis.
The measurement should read 5688.74 Angstrom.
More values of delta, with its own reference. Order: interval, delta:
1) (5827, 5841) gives 5836.01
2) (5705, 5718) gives 5711.05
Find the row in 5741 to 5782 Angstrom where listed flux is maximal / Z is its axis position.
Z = 5775.85 Angstrom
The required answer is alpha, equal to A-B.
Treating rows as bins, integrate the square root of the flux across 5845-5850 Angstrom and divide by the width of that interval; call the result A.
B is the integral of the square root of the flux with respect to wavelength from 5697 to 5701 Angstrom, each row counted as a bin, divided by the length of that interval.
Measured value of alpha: -0.05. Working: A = 3.42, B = 3.47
